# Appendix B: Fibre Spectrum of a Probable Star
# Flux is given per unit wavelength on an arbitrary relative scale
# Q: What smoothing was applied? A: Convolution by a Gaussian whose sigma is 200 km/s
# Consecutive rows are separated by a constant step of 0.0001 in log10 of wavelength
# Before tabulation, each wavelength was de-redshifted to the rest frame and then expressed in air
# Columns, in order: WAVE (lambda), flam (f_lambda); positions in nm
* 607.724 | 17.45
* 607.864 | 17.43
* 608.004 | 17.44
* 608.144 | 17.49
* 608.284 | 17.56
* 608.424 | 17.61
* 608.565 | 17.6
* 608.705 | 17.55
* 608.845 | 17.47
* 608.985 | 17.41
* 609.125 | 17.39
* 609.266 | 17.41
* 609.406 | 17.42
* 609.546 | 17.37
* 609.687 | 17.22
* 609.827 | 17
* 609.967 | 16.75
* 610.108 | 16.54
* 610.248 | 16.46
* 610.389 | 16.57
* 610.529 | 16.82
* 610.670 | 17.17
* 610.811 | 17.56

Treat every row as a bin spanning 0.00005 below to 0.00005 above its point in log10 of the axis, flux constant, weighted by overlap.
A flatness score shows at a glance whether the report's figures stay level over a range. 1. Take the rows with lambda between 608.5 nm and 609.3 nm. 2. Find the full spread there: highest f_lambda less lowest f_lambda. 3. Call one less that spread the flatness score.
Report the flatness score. 0.8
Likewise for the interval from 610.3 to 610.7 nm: 0.4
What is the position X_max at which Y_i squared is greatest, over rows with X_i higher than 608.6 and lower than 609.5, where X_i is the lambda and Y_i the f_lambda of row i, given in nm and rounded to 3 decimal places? 608.705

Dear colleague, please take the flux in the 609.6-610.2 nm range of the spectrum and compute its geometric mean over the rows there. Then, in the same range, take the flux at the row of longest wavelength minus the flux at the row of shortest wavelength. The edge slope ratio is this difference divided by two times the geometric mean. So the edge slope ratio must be -0.020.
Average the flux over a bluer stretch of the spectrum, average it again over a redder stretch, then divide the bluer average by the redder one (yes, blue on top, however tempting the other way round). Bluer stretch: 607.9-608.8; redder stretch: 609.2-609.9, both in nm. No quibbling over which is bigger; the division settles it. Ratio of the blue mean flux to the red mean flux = 1.01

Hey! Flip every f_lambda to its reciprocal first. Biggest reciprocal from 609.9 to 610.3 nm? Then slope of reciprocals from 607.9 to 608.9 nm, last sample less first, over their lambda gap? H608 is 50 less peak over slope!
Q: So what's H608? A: 569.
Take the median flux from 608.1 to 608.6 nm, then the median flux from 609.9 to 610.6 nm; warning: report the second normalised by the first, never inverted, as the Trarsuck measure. 0.94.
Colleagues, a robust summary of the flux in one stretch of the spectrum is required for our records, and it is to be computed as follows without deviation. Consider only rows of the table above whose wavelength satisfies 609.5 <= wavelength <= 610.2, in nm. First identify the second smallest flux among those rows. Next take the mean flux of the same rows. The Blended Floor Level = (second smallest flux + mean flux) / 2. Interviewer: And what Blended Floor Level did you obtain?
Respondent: 16.9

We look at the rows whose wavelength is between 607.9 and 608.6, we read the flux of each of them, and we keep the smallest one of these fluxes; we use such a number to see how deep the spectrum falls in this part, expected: 17.44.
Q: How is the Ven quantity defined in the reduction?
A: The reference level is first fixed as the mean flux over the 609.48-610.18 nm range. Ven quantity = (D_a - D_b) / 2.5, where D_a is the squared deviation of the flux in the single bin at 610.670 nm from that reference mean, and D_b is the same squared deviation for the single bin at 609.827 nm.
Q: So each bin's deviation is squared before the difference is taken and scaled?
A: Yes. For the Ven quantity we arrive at 0.015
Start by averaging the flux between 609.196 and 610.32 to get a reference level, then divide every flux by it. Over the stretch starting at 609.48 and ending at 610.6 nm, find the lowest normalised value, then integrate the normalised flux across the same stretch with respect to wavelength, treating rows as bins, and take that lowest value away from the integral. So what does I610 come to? 0.14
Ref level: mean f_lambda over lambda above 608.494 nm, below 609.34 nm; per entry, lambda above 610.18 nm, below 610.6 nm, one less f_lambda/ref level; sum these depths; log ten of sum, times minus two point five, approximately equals 2.1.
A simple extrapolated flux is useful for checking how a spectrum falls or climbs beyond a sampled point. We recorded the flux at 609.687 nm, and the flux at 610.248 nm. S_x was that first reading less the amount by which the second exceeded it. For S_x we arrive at 18.0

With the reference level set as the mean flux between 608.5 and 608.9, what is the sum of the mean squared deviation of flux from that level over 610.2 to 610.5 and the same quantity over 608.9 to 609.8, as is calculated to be 1.1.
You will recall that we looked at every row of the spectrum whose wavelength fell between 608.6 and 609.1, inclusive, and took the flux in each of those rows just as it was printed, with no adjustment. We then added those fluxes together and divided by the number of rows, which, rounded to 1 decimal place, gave 17.5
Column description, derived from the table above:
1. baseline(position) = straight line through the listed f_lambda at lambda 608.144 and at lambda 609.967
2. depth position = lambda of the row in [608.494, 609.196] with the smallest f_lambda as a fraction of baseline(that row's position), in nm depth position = 608.985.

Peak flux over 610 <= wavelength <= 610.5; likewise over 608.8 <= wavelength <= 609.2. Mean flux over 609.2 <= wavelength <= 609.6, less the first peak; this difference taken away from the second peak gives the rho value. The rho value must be 16.6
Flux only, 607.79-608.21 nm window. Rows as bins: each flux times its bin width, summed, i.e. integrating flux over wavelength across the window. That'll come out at 7.33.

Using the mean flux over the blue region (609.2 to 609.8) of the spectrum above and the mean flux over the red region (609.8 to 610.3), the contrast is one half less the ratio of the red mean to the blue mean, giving -0.462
